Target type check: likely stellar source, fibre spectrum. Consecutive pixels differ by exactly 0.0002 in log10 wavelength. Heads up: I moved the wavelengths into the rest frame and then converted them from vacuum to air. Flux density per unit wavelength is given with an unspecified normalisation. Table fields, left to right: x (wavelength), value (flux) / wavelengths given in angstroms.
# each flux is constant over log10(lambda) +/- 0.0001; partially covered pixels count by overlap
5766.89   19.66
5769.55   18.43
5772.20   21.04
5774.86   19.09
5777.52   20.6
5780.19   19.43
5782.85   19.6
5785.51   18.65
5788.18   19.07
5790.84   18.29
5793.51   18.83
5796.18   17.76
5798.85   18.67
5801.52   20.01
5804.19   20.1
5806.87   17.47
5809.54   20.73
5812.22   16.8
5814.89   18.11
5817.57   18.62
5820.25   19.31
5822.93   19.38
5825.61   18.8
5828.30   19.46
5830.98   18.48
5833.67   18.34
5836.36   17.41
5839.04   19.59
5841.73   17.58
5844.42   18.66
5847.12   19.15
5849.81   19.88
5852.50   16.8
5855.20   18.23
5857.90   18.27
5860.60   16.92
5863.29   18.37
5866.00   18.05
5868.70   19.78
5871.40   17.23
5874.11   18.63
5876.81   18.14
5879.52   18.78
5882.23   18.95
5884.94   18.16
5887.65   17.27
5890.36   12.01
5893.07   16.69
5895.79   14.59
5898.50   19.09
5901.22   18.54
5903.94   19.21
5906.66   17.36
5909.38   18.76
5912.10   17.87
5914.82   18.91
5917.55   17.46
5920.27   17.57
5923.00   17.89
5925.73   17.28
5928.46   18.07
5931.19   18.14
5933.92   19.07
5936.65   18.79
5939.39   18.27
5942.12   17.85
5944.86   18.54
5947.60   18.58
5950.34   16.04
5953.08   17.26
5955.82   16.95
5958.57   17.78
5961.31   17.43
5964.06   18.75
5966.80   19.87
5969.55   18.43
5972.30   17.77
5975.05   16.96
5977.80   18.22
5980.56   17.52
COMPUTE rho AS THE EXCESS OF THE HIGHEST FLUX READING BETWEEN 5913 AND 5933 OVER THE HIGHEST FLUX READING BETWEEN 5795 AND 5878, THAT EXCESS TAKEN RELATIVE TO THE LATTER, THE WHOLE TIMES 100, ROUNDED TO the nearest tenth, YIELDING -8.8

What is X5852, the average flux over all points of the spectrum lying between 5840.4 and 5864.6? 18.2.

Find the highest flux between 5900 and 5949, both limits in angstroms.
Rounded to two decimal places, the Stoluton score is 19.21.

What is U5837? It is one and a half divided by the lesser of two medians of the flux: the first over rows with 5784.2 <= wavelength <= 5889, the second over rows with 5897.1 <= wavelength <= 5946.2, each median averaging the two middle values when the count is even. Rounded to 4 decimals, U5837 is 0.0824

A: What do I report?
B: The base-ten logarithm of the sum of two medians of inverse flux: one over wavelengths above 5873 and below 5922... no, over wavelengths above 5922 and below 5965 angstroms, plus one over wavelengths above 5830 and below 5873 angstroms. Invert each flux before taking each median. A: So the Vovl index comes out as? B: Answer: -0.958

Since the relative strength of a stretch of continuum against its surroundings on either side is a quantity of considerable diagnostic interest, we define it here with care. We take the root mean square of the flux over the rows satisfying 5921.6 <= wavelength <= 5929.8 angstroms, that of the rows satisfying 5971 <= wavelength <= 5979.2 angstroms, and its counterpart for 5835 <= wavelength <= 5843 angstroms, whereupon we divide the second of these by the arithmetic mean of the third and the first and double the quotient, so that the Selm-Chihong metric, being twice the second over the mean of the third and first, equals 1.96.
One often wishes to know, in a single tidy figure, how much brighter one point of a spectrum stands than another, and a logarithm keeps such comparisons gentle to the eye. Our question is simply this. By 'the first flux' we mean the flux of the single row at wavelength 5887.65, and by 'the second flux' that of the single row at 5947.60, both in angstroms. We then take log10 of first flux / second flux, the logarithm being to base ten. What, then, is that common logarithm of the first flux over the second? -0.03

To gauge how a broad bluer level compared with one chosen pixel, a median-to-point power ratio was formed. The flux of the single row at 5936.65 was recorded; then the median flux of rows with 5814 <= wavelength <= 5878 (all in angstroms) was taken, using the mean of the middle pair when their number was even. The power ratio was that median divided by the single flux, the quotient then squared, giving 0.96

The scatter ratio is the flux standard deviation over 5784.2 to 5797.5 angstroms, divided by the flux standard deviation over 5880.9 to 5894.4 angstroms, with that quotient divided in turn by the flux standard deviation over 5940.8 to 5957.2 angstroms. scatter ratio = 0.2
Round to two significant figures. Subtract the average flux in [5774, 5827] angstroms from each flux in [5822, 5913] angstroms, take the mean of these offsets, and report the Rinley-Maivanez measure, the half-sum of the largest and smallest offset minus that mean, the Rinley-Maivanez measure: -2.1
